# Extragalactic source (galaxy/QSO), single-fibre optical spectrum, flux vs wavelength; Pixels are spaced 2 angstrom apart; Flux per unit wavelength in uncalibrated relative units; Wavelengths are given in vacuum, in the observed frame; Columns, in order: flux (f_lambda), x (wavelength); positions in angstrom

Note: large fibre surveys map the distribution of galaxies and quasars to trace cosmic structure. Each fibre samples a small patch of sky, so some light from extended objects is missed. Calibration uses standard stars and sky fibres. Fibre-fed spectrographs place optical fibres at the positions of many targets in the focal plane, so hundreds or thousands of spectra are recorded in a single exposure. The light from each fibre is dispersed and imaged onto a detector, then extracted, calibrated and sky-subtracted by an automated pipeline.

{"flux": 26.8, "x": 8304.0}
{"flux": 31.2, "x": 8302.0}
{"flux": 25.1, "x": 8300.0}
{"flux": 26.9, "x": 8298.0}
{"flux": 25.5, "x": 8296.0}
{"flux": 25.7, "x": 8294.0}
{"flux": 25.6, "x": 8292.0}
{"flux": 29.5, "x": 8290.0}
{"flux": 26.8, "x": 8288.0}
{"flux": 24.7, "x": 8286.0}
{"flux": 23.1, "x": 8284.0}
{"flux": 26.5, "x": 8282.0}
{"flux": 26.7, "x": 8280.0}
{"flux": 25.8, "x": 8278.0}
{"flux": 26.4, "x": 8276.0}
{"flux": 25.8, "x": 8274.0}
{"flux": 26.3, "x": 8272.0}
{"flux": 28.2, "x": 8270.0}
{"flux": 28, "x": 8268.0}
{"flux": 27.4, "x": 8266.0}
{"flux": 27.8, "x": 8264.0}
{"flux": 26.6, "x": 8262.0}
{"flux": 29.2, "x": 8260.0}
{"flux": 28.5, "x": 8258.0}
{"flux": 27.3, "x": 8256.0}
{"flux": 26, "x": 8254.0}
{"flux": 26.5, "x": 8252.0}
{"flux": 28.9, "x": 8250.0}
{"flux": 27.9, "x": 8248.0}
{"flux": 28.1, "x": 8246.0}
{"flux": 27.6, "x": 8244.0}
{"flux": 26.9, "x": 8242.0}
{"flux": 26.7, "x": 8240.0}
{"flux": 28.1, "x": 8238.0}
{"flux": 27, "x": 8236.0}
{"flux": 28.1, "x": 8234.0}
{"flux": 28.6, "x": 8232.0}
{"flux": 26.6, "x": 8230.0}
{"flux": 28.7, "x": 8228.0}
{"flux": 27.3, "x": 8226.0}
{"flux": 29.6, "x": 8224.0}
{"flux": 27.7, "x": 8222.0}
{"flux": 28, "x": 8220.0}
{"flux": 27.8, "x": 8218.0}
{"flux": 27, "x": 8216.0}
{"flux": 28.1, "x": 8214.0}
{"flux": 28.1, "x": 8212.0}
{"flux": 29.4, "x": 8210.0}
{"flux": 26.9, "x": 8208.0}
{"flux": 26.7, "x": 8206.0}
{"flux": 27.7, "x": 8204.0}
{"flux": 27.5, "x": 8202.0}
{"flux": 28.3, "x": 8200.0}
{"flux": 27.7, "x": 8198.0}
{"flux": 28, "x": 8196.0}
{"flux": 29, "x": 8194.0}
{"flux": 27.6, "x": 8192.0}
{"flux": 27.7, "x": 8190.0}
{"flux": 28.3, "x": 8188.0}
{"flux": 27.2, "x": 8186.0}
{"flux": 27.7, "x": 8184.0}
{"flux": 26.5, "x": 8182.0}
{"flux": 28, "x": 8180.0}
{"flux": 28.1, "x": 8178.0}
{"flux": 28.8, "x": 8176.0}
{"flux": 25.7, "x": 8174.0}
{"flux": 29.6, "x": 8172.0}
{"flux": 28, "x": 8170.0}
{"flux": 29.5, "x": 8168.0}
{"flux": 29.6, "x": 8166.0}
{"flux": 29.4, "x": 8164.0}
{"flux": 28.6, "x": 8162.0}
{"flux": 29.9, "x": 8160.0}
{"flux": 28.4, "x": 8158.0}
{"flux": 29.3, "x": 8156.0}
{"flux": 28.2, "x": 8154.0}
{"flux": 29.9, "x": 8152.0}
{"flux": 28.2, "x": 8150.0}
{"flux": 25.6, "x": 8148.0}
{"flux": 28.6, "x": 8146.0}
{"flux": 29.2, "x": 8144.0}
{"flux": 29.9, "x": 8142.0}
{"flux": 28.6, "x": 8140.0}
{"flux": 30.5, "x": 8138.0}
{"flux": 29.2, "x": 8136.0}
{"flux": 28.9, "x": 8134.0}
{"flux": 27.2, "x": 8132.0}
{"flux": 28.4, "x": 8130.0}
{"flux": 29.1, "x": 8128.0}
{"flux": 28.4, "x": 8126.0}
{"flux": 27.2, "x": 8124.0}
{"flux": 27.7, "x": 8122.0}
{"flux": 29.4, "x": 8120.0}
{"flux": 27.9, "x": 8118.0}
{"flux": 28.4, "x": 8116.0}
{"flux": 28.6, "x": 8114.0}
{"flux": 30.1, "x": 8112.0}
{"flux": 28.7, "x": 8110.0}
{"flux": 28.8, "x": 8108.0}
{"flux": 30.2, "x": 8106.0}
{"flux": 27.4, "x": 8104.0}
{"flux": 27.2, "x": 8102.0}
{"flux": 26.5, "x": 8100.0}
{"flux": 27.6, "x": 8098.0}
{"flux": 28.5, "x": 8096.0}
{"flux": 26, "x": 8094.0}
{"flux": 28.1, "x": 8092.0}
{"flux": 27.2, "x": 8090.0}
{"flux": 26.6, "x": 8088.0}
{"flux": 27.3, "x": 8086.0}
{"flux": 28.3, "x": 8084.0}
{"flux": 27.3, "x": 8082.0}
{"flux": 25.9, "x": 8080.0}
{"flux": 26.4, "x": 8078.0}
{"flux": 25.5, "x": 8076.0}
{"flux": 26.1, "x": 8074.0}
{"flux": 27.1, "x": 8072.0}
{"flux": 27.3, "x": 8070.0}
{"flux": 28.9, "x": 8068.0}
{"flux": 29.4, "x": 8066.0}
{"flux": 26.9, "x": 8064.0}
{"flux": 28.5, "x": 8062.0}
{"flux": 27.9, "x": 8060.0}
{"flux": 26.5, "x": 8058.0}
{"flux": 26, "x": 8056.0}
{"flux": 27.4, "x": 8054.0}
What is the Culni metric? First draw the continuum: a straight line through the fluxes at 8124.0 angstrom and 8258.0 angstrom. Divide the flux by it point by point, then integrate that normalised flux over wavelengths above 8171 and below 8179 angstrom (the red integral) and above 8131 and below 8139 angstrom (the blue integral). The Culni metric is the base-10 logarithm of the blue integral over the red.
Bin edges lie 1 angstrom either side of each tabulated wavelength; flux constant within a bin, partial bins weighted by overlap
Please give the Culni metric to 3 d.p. 0.020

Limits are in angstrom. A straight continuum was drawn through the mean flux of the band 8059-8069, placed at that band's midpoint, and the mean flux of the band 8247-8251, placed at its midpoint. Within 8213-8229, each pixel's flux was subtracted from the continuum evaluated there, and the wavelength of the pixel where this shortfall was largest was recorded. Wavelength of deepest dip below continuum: 8216.0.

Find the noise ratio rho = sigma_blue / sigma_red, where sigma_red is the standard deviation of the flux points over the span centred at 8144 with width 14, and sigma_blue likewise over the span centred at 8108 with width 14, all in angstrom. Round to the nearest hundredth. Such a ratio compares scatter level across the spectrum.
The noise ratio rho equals 0.74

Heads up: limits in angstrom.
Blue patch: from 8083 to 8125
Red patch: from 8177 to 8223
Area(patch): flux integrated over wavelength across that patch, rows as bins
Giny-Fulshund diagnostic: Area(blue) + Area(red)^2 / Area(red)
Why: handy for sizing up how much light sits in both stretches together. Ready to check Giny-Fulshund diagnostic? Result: 2453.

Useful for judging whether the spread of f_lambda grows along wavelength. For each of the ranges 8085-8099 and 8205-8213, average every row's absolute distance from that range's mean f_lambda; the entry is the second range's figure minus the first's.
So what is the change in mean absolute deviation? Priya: 0.3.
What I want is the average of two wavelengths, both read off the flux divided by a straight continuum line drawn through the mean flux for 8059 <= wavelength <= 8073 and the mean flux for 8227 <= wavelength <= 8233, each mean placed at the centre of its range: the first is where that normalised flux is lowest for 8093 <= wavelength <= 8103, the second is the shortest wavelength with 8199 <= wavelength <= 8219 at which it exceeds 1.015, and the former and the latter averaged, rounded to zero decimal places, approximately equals 8152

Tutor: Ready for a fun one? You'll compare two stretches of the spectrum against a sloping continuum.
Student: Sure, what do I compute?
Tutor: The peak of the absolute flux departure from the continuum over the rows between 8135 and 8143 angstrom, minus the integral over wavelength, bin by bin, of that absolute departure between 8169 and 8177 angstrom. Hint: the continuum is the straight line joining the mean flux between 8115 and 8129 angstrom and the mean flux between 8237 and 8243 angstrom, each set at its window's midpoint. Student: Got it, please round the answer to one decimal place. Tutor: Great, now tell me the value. -7.7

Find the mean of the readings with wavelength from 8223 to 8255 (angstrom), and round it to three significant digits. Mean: 27.7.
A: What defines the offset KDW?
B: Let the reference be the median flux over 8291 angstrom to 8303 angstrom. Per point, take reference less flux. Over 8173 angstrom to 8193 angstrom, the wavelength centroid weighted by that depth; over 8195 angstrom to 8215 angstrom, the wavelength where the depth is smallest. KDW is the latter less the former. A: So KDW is 26.5 angstrom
